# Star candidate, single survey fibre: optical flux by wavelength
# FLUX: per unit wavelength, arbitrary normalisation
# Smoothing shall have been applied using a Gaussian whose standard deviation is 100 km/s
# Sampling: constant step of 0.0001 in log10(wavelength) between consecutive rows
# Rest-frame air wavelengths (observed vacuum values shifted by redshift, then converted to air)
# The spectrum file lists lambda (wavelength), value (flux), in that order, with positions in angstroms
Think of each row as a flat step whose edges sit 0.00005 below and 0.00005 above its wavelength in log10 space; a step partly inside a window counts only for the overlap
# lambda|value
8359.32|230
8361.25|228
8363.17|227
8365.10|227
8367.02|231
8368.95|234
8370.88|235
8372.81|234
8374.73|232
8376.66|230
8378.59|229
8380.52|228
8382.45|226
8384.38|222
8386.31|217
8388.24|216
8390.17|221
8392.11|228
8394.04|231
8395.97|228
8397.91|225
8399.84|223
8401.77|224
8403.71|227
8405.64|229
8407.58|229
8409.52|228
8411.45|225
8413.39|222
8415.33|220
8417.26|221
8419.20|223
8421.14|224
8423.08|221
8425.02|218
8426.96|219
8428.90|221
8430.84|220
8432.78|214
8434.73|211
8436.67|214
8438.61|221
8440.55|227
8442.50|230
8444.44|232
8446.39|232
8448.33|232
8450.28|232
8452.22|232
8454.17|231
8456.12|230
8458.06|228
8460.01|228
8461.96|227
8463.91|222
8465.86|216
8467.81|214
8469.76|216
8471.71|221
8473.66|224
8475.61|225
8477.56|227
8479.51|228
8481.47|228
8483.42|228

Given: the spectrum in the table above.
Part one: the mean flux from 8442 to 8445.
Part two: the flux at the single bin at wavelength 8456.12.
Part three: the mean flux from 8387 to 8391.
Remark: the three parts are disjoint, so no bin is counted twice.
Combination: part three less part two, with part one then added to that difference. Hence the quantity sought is 220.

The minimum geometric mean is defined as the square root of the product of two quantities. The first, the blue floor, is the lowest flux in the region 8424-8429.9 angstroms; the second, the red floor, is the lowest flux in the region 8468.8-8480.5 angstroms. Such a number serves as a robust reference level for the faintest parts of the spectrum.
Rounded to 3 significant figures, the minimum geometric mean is 217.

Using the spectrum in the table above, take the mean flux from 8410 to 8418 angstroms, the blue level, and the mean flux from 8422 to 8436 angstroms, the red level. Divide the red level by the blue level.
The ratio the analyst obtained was 0.98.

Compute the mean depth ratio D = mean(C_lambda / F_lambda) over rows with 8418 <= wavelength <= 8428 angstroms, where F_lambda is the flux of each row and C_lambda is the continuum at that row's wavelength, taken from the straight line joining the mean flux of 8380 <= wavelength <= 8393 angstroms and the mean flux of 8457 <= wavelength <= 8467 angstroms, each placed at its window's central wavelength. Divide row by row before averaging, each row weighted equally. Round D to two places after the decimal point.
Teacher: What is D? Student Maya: 1.01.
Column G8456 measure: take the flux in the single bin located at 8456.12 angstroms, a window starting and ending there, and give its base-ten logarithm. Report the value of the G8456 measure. 2.362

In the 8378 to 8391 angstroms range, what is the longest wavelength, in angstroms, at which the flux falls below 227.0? 8390.17 angstroms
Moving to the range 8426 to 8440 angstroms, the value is 8438.61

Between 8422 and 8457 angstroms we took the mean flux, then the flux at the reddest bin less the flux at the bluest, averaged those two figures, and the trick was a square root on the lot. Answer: 10.8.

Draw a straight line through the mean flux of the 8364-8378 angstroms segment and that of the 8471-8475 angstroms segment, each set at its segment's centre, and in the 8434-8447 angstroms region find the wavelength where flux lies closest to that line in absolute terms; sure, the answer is 8440.55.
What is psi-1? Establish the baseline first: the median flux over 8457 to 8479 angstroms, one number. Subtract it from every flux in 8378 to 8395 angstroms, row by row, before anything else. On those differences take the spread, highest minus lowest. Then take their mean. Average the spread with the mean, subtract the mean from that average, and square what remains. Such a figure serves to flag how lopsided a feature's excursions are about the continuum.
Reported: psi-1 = 55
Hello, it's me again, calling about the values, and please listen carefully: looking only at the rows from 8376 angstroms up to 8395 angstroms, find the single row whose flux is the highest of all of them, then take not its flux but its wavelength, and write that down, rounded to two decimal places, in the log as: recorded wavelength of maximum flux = 8394.04 angstroms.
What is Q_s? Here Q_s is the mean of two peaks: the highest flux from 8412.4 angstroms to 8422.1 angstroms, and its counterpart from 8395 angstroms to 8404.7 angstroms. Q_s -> 226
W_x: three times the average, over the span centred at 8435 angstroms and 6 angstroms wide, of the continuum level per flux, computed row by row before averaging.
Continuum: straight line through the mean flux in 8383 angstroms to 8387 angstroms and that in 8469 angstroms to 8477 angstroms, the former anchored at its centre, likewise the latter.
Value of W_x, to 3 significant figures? 3.11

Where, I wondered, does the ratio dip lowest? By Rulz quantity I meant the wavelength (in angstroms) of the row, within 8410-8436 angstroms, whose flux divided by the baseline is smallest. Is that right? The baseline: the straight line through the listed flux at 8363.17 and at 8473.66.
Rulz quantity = 8434.73 angstroms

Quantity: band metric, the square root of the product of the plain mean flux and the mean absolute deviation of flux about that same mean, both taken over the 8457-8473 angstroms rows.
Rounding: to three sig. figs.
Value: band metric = 32.4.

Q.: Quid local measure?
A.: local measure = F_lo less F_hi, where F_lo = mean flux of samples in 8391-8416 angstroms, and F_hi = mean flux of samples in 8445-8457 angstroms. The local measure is -5.4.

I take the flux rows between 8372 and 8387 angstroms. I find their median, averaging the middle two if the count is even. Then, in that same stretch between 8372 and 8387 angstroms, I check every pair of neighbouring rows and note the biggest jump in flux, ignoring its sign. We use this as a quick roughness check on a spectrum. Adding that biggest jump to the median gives 233.5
